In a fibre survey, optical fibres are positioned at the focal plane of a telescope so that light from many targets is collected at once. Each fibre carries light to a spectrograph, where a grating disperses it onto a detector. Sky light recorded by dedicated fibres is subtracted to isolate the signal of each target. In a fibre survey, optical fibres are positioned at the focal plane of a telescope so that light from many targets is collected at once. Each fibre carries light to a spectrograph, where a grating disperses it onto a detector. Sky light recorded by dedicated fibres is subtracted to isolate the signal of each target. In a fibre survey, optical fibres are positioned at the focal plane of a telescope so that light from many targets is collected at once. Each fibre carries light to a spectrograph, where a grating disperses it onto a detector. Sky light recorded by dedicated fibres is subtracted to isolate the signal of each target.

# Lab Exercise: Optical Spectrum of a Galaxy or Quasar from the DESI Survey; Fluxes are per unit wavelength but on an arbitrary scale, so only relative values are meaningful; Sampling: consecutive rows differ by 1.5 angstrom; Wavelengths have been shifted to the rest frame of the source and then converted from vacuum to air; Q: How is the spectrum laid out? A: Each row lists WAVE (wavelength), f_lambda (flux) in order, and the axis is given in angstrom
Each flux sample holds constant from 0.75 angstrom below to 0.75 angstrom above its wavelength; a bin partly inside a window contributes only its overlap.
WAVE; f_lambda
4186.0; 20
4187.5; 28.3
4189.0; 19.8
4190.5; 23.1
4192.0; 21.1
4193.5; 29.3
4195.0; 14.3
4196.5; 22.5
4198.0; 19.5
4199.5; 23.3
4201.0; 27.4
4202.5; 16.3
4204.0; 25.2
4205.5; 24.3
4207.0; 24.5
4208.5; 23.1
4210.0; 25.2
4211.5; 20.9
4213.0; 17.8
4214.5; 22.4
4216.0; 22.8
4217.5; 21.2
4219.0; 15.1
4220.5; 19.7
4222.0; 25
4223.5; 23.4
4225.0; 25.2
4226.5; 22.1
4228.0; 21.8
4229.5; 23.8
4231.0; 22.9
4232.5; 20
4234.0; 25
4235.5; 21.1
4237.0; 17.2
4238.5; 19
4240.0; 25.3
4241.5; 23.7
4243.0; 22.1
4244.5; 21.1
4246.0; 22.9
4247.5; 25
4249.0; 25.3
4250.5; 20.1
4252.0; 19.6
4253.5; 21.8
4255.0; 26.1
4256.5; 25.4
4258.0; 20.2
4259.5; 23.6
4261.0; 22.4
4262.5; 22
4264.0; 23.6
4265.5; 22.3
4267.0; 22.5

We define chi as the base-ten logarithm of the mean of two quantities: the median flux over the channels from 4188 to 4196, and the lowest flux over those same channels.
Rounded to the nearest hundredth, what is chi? 1.25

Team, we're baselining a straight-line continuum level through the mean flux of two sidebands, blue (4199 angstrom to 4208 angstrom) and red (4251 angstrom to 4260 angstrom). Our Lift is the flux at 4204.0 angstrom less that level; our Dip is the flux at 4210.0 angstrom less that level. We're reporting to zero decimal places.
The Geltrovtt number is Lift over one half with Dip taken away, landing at -1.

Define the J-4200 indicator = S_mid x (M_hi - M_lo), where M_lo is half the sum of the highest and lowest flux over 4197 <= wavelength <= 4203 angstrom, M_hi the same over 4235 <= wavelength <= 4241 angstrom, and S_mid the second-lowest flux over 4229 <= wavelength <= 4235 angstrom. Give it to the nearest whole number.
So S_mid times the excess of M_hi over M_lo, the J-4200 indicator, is -14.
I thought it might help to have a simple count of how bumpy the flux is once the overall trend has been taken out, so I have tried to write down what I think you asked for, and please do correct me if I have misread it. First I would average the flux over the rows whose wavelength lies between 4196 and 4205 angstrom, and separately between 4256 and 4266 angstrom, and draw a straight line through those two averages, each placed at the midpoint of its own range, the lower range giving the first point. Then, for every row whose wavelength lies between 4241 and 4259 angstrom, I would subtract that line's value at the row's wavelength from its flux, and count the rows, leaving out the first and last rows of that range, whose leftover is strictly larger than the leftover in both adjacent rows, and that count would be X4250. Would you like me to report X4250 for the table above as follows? 2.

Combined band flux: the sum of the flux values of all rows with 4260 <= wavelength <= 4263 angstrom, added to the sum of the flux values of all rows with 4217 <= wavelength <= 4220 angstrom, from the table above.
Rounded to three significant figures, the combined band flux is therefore 80.7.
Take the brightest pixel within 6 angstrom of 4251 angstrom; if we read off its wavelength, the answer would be 4255.0 angstrom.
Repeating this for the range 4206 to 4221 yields 4210.0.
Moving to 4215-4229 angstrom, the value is 4225.0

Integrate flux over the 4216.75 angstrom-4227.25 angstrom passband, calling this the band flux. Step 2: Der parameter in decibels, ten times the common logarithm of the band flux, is 23.6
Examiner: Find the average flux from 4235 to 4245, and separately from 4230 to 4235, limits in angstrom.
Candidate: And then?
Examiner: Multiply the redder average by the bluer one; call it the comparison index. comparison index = 483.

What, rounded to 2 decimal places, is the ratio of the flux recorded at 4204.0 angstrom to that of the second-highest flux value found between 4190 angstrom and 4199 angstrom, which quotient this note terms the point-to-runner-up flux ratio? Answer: 1.09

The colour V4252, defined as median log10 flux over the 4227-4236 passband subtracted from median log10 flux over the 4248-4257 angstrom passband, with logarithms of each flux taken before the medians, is 0.022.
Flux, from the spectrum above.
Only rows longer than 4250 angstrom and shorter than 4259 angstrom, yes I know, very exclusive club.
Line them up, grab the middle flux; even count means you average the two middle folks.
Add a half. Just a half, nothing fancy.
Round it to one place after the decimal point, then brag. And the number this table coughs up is 21.5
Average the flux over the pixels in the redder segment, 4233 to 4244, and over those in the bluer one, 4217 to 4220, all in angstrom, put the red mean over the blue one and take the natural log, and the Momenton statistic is 0.19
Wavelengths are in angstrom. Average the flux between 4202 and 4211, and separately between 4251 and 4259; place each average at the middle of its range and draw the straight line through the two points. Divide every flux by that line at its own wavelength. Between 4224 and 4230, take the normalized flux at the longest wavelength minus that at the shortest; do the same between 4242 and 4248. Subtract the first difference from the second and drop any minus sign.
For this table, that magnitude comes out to 0.19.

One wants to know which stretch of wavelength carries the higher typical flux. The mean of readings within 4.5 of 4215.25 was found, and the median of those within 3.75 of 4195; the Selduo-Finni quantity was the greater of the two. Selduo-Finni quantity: 21.1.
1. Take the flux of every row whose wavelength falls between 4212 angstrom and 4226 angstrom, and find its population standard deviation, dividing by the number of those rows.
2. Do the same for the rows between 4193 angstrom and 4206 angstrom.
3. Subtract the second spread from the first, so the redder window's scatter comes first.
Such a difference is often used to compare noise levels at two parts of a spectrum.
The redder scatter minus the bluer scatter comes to -1.5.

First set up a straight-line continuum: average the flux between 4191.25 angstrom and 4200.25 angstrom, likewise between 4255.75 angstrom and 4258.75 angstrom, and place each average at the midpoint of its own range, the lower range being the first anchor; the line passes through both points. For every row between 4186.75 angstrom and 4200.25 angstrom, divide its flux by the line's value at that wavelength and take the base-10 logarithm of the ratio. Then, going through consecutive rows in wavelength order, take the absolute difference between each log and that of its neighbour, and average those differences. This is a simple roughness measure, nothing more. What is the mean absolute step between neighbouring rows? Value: 0.13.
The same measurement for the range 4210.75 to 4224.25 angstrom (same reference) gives 0.08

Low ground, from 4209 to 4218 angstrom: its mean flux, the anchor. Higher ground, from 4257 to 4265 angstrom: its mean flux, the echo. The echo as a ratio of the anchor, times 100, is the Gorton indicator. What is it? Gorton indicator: 103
